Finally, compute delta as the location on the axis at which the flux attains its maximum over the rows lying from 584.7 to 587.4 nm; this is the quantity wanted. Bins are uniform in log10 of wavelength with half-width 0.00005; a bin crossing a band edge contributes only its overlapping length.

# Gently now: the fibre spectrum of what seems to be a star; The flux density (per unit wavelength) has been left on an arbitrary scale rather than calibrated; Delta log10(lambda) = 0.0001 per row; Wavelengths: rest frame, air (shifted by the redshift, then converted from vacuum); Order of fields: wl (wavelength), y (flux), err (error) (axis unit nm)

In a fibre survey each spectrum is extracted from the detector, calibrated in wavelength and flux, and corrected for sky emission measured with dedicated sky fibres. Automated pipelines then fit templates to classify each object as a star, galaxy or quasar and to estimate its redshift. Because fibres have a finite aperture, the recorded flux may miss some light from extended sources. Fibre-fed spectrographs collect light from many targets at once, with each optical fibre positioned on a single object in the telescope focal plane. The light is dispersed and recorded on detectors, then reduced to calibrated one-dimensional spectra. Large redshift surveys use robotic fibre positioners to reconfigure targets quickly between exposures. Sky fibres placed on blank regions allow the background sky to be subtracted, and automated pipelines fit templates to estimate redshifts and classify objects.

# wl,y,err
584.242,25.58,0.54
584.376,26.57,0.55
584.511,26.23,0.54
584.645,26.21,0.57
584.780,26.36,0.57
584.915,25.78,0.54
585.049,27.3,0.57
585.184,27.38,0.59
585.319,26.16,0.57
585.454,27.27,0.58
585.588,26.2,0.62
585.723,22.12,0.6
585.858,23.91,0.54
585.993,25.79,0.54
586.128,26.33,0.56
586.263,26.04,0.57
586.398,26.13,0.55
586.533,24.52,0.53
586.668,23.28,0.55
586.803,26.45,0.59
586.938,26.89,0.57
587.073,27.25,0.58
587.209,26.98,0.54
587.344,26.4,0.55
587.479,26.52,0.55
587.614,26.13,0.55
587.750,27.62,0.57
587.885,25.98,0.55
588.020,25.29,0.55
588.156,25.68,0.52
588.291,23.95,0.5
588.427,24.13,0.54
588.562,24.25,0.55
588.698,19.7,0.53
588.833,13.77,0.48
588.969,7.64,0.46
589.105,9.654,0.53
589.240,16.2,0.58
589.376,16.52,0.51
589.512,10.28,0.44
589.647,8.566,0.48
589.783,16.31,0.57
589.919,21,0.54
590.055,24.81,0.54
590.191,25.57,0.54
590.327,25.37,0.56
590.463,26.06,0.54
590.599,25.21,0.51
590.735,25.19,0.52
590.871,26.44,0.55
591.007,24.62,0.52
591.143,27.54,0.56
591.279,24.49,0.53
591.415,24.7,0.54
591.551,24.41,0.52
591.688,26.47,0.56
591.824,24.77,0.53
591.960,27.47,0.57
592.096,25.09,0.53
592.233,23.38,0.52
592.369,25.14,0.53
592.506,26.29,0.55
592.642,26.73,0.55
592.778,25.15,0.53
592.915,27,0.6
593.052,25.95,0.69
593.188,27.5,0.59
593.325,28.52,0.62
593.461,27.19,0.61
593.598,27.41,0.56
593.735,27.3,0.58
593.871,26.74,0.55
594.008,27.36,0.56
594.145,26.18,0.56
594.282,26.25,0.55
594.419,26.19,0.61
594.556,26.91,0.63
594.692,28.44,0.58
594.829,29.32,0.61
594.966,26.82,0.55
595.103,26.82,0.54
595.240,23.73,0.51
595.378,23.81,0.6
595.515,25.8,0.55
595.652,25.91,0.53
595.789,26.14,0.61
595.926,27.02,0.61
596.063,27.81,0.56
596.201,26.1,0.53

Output 585.184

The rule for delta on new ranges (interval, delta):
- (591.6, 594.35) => 593.325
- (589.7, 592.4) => 591.143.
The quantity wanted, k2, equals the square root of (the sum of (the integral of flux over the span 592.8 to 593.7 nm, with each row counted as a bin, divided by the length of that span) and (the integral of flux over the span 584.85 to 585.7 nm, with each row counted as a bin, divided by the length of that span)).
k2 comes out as 7.321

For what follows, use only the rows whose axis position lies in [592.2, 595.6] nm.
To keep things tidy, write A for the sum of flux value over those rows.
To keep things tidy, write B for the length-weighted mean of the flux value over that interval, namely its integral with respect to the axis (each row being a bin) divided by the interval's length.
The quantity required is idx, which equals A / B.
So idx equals 25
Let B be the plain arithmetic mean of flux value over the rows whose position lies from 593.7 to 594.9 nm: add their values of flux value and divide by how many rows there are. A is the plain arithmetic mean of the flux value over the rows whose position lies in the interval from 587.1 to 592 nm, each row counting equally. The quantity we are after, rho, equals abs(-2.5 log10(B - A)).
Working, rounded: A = 22.4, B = 27.2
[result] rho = 1.7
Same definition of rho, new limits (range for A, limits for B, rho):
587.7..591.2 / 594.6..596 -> 1.8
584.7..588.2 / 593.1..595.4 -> 0.2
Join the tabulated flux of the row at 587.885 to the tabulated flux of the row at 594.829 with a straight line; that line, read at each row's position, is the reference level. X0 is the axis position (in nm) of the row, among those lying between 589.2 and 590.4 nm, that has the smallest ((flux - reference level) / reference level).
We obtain 589.647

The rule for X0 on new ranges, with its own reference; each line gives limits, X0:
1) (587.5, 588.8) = 588.698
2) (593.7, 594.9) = 594.419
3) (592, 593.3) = 592.233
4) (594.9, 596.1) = 595.240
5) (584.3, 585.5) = 584.915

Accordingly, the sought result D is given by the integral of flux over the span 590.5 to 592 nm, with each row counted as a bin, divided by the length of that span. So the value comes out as 25.6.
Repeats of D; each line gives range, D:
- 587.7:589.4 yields 20.0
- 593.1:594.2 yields 27.3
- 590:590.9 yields 25.5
